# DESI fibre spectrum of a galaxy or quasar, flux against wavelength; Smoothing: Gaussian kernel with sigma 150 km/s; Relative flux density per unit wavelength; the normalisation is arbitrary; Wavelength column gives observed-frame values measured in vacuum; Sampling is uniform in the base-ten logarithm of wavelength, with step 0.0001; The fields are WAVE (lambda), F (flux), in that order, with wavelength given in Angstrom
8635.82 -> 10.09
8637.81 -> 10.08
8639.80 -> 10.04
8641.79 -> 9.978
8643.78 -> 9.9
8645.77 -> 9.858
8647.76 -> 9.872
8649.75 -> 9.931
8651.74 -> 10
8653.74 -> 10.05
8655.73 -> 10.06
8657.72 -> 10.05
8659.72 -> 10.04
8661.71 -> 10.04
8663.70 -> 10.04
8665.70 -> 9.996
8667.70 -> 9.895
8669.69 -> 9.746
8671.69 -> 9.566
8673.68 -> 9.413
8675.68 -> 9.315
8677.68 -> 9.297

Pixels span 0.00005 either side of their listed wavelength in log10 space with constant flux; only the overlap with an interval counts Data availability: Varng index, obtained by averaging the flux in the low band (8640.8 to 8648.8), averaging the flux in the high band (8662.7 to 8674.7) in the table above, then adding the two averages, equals 19.7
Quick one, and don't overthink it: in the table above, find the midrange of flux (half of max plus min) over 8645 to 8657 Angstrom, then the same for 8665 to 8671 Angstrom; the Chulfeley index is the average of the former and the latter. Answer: 9.9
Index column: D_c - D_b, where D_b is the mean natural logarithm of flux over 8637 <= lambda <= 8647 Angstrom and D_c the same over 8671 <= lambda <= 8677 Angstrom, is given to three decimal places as -0.056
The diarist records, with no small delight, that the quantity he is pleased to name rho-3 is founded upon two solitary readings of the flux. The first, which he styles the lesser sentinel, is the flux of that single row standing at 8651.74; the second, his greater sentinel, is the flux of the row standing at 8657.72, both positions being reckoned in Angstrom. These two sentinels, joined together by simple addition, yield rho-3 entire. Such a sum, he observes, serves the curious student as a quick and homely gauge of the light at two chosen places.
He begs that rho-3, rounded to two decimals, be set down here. 20.05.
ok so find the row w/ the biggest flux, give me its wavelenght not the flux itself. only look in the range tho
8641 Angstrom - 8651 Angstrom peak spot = 8641.79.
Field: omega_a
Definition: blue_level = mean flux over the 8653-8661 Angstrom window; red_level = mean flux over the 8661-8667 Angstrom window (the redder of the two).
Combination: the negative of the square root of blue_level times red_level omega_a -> -10.0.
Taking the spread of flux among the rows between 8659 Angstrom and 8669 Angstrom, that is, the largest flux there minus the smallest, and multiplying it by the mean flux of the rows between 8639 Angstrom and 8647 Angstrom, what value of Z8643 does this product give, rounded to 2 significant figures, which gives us 1.4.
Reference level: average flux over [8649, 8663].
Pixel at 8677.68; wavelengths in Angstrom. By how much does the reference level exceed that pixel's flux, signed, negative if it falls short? 0.73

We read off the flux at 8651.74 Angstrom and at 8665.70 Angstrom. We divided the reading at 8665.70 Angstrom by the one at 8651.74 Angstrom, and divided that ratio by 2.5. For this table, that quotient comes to 0.400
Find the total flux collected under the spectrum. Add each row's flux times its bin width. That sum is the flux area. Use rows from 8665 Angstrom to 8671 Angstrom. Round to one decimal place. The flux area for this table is 59.1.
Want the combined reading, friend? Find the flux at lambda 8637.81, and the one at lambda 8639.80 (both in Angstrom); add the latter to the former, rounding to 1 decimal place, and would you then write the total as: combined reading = 20.1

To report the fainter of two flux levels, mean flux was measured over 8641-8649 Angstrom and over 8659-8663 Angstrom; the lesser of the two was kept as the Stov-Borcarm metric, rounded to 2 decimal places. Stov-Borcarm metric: 9.90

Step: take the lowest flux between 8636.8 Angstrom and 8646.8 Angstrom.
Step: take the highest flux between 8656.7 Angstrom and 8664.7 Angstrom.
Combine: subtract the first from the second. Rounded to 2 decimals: 0.19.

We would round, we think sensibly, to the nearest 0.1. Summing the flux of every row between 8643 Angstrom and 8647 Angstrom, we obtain 19.8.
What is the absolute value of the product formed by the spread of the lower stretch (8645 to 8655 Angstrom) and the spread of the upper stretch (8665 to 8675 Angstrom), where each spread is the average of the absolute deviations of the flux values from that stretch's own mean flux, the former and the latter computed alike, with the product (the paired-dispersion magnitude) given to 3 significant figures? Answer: 0.0124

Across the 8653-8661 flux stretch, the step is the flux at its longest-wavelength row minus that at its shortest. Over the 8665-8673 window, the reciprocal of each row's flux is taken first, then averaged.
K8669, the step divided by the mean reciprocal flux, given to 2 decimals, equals -0.10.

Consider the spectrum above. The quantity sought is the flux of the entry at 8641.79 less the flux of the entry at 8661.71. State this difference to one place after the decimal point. -0.1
